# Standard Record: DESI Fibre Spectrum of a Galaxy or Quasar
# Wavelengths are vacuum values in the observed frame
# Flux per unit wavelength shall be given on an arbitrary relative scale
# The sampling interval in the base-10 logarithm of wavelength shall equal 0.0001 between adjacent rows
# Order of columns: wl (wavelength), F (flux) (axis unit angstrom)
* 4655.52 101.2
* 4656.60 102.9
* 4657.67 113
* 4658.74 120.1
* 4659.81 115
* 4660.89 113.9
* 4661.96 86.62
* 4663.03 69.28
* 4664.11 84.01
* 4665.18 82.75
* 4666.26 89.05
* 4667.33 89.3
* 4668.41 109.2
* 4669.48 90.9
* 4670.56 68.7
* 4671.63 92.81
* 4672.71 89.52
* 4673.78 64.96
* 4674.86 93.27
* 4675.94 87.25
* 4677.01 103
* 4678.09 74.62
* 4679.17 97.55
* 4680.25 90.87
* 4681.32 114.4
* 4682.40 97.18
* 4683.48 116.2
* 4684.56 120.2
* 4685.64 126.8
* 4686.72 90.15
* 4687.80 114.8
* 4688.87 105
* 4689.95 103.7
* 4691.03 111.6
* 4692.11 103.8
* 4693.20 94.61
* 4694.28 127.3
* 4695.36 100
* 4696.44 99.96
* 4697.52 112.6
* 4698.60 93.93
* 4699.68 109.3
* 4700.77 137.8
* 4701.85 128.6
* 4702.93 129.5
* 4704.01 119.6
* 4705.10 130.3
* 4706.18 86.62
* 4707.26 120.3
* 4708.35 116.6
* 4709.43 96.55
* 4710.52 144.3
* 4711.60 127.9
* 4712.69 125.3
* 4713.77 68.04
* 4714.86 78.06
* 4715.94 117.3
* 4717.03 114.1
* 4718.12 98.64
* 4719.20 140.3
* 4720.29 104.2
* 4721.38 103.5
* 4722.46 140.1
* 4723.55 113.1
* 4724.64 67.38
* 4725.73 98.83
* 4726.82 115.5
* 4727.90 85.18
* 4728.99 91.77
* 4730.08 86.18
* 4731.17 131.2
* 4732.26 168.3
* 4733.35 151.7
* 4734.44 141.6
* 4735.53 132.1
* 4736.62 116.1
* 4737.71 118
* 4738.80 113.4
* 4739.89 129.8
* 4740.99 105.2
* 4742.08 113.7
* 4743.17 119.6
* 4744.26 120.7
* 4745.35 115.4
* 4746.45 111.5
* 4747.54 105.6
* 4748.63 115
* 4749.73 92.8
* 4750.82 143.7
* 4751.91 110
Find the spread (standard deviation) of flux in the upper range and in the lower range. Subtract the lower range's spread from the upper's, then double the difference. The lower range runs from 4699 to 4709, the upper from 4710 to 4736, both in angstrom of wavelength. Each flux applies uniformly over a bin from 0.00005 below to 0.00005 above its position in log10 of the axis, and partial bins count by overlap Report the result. 24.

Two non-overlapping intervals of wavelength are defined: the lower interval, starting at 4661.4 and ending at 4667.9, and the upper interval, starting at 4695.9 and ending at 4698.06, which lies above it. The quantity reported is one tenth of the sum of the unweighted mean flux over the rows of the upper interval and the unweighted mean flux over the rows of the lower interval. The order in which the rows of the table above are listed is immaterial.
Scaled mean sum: 19.0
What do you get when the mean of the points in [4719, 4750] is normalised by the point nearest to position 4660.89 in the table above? 1.01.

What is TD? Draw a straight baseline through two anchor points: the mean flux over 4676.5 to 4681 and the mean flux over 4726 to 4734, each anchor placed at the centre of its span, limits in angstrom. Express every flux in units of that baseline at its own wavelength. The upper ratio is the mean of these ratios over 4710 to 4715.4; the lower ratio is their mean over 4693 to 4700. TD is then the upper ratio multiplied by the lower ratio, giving 1.04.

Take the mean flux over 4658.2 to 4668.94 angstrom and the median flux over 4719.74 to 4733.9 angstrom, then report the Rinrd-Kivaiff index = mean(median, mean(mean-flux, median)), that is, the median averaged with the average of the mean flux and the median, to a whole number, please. 102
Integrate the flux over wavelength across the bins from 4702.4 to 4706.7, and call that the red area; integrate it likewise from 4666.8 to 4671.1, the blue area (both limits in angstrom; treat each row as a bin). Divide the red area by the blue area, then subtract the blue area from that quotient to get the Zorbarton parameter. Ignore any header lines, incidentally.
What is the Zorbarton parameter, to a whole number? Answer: -384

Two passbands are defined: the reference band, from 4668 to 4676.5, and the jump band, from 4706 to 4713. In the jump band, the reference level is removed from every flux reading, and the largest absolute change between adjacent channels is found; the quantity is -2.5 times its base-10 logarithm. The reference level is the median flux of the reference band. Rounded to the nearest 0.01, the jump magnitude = -4.20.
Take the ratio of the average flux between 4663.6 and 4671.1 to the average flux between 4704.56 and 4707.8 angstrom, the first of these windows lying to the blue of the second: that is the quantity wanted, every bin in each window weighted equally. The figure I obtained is 0.78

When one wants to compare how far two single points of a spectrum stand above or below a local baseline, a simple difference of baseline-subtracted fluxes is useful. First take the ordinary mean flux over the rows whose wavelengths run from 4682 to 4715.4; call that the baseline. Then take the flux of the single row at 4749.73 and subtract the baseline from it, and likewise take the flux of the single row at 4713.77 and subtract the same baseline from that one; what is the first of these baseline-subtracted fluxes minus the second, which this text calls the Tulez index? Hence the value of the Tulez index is 25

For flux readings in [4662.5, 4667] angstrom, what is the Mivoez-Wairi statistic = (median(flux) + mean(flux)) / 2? 82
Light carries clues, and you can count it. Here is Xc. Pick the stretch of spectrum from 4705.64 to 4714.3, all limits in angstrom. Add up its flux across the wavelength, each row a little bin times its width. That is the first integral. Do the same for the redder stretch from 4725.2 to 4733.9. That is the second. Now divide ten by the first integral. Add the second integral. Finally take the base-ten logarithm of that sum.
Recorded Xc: 3.005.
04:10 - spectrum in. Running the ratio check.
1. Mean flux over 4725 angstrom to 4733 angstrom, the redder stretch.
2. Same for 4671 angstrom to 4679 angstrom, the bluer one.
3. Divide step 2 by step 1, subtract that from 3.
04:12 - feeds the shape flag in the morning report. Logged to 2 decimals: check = 2.22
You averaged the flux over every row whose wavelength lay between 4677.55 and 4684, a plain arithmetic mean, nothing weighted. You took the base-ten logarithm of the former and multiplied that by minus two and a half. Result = -4.98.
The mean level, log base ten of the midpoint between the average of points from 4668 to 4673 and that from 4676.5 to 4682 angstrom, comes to 1.97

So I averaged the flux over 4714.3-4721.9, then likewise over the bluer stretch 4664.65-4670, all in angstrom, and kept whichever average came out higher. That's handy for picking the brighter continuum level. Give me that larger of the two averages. 108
